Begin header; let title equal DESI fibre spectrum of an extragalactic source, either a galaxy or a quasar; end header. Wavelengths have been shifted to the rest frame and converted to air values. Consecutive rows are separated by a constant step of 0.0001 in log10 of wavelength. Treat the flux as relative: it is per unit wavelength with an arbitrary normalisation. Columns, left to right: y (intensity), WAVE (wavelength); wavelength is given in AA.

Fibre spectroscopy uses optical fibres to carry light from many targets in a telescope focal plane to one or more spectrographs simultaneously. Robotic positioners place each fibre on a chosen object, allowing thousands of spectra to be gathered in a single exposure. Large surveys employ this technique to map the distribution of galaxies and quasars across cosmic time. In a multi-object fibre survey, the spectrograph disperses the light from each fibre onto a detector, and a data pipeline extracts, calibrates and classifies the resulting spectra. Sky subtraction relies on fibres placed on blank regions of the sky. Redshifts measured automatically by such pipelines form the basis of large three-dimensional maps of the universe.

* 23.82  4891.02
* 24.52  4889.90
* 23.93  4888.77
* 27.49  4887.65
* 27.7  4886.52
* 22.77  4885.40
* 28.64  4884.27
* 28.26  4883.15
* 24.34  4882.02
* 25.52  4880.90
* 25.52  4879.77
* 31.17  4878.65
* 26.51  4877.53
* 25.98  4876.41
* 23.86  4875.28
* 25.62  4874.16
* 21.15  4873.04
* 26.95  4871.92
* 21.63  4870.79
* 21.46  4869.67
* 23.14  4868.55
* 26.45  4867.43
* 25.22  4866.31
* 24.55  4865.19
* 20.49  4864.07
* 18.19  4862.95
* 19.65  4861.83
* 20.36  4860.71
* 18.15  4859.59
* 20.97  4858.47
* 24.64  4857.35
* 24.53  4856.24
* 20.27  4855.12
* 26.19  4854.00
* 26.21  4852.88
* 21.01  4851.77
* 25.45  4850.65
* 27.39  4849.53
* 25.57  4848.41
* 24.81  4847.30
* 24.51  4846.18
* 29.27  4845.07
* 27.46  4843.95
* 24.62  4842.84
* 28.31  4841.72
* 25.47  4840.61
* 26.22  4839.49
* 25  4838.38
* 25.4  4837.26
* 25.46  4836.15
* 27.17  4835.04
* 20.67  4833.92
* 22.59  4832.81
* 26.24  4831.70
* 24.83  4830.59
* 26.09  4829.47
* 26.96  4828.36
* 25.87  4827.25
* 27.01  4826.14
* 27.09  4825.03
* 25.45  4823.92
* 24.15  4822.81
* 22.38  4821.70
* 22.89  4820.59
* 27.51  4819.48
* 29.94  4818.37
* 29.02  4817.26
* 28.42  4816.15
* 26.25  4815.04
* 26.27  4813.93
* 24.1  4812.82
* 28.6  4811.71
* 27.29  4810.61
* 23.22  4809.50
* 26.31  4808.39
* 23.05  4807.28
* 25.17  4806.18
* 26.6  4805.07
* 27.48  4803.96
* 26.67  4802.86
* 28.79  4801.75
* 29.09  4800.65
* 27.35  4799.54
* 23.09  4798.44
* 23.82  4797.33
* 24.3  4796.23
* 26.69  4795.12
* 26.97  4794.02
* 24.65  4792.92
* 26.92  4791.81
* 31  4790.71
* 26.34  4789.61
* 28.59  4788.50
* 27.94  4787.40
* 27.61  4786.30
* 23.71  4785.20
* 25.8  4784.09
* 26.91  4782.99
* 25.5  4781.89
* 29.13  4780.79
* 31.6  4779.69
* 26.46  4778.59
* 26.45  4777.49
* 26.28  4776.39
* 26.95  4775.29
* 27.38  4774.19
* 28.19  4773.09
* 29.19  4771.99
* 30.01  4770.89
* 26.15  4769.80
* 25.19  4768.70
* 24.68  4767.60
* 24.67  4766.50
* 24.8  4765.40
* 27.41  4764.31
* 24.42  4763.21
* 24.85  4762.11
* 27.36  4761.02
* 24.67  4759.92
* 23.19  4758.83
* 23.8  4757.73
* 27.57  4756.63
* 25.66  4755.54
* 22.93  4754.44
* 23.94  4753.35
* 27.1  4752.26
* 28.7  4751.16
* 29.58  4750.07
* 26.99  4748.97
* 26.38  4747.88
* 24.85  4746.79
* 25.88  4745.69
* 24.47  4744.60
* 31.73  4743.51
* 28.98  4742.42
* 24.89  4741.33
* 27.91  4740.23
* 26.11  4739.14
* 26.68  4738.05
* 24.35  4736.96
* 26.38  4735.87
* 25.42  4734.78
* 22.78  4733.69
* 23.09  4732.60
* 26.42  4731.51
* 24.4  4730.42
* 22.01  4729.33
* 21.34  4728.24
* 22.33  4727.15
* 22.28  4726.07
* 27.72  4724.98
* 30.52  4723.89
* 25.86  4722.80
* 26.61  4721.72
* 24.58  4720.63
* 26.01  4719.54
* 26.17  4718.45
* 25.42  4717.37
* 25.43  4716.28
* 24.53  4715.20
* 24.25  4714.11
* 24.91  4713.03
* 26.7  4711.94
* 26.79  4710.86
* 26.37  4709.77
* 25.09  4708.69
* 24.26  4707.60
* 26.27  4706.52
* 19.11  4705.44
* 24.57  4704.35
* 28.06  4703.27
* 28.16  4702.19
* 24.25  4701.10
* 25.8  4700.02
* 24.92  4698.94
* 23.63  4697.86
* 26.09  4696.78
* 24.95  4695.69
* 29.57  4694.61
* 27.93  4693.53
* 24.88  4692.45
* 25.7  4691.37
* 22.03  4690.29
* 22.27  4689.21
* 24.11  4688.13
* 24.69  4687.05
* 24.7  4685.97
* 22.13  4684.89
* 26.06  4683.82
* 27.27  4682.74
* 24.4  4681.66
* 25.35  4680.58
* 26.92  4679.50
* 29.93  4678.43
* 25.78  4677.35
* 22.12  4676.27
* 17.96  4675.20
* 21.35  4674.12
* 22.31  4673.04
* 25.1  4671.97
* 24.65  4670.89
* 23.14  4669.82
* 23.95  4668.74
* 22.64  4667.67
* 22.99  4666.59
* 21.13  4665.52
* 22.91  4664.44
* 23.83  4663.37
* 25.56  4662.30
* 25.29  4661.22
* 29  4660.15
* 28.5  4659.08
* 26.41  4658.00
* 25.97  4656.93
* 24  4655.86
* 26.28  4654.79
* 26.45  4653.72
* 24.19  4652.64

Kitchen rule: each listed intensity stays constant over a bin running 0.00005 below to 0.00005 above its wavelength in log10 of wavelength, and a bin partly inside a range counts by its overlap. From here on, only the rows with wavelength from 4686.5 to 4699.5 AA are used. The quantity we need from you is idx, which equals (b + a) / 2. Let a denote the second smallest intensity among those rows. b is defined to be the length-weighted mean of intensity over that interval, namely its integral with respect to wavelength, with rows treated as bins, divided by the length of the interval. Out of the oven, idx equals 23.7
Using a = 22.27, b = 25.1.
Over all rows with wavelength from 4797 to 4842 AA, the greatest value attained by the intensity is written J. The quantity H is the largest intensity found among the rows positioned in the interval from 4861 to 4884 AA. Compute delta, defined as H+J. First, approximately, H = 31.17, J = 29.94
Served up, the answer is 61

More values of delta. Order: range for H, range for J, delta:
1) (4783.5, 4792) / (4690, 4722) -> 61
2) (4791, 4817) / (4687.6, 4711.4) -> 59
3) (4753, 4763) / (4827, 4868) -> 57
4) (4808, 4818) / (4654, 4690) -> 59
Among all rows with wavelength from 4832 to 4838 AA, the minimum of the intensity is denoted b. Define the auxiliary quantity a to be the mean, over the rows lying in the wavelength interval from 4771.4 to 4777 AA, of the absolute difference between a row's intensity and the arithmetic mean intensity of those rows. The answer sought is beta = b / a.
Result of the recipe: 24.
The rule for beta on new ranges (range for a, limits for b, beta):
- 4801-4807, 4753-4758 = 24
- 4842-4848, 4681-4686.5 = 12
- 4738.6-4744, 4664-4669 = 11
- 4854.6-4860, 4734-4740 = 11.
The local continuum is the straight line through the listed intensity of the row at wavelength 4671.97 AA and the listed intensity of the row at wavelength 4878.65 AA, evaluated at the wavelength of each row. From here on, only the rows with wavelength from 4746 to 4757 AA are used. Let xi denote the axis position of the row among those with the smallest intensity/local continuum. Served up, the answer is 4754.44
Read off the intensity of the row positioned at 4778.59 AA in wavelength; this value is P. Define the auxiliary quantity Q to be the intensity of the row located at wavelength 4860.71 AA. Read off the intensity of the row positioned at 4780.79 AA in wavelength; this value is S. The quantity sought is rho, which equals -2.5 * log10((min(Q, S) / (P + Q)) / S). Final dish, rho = 4.56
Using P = 26.46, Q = 20.36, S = 29.13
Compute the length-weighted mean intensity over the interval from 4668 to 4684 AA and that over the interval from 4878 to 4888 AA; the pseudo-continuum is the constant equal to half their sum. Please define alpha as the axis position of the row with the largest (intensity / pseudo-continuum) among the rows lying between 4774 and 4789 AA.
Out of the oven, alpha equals 4779.69 AA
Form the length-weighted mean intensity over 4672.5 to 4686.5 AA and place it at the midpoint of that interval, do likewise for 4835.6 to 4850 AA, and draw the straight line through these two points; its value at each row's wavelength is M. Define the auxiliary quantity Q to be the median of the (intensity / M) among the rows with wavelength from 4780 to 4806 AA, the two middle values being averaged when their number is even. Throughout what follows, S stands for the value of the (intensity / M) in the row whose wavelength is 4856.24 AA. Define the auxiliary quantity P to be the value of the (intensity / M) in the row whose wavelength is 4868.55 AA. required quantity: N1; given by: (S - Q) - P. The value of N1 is -1.00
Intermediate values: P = 0.88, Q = 1.05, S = 0.93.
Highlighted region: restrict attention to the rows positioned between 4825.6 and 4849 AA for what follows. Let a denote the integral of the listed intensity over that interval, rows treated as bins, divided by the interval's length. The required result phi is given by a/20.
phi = 1.28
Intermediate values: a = 25.7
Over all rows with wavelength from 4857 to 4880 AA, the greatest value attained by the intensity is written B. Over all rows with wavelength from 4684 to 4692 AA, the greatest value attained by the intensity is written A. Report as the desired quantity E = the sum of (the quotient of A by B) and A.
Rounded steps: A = 25.7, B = 31.17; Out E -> 26.5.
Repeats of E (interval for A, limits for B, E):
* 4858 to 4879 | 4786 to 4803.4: 32.2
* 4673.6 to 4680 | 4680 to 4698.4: 30.9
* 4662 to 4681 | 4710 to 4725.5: 30.9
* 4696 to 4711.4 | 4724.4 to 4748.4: 29.0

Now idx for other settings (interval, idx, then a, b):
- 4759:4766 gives 25.1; 24.67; 25.5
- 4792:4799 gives 24.4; 23.82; 25.0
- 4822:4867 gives 21.3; 18.19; 24.5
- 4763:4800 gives 25.2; 23.71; 26.7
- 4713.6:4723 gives 25.0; 24.53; 25.4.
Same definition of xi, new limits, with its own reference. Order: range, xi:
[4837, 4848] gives 4846.18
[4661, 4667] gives 4665.52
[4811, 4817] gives 4812.82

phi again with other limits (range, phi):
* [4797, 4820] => 1.33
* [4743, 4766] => 1.30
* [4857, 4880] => 1.17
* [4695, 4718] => 1.26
